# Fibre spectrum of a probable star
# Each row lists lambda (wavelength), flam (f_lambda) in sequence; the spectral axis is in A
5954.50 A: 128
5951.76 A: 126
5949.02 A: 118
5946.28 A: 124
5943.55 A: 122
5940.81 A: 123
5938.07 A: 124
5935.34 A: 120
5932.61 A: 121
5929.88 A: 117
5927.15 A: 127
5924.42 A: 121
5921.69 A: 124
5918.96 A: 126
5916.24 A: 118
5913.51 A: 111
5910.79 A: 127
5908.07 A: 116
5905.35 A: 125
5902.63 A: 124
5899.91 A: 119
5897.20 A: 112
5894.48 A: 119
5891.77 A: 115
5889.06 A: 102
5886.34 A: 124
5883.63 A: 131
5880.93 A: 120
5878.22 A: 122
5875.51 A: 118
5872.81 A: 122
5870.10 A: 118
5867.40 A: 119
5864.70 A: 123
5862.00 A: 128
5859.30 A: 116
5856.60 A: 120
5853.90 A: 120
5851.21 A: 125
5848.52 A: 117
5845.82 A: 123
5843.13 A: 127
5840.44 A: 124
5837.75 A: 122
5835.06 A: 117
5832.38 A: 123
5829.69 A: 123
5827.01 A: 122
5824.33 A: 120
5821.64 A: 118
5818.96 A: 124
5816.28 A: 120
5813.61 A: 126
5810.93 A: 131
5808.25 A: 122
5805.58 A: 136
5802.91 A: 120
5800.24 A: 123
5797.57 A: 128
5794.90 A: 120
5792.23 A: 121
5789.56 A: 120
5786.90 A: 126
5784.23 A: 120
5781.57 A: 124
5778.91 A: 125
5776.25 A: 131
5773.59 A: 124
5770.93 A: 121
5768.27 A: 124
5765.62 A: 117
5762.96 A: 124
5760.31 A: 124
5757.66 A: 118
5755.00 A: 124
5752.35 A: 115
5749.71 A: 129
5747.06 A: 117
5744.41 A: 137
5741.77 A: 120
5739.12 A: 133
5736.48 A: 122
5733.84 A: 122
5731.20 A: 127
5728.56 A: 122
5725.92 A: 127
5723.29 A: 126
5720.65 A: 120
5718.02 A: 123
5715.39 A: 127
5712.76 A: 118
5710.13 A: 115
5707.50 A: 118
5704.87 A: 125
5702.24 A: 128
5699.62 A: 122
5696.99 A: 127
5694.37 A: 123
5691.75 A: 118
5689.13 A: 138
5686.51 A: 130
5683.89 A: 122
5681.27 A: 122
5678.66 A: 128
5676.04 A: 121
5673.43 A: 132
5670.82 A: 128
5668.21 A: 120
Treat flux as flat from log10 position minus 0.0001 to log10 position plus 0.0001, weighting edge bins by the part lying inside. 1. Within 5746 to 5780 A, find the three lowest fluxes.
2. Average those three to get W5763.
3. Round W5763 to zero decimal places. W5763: 116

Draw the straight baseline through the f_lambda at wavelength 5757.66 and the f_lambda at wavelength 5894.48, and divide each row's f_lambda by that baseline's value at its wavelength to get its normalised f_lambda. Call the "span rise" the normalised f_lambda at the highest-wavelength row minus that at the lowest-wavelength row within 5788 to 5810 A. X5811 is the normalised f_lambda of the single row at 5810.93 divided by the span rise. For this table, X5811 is 70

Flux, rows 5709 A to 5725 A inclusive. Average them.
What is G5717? 122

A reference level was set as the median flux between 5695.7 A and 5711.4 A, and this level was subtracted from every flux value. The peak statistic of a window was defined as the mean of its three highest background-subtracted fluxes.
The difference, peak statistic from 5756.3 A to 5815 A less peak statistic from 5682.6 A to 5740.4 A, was -1.00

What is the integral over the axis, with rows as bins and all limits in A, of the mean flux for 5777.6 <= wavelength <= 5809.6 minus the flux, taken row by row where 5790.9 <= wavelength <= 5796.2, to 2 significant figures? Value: 17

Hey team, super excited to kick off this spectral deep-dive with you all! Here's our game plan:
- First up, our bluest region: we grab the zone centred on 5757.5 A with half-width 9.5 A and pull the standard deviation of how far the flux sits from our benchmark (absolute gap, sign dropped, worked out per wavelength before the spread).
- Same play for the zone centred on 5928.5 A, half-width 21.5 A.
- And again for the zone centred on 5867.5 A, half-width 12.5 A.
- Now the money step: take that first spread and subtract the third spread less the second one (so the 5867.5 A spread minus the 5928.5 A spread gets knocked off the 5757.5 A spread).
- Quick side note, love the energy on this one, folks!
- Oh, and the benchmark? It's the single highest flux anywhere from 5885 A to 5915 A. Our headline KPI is 5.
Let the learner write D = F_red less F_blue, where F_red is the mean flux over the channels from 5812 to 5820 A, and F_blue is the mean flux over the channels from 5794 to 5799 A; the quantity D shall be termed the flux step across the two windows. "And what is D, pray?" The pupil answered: -0.7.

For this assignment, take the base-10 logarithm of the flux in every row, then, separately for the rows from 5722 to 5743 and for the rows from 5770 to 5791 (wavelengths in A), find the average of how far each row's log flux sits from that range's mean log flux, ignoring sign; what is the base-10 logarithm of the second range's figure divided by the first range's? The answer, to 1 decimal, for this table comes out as -0.1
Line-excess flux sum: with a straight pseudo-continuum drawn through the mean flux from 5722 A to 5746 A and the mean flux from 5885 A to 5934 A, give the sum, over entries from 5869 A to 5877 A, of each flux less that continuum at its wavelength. -4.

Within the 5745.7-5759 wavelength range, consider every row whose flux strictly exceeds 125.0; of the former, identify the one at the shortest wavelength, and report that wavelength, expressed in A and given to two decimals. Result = 5749.71 A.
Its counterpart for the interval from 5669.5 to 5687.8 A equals 5670.82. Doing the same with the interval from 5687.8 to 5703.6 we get 5689.13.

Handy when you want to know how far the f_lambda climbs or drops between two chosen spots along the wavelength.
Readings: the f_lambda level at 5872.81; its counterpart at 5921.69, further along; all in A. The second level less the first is 2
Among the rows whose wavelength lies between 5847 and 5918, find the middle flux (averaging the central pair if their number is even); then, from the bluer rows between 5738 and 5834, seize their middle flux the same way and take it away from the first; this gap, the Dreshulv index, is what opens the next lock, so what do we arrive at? -3.5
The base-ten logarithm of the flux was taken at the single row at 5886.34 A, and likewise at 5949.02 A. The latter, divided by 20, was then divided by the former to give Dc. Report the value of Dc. 0.0495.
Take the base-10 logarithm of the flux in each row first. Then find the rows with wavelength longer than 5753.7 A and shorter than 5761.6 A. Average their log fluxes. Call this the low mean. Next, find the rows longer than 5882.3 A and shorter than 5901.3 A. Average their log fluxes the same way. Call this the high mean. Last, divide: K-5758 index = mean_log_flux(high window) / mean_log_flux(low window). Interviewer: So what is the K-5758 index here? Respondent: 0.99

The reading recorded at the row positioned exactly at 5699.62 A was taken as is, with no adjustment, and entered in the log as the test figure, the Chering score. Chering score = 122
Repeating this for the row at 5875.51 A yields 118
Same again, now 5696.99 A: 127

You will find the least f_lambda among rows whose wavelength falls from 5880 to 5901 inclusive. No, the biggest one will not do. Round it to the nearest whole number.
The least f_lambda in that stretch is 102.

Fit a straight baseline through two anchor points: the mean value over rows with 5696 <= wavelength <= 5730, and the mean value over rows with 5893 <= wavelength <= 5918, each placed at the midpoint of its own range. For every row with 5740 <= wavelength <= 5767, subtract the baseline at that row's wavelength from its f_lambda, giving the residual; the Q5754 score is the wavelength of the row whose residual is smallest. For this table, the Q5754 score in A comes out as 5752.35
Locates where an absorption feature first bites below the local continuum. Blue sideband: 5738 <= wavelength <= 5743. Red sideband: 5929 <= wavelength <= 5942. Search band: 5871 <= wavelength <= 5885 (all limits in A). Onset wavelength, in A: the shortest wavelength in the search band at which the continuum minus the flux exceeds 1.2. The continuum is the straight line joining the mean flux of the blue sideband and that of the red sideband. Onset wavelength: 5875.51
